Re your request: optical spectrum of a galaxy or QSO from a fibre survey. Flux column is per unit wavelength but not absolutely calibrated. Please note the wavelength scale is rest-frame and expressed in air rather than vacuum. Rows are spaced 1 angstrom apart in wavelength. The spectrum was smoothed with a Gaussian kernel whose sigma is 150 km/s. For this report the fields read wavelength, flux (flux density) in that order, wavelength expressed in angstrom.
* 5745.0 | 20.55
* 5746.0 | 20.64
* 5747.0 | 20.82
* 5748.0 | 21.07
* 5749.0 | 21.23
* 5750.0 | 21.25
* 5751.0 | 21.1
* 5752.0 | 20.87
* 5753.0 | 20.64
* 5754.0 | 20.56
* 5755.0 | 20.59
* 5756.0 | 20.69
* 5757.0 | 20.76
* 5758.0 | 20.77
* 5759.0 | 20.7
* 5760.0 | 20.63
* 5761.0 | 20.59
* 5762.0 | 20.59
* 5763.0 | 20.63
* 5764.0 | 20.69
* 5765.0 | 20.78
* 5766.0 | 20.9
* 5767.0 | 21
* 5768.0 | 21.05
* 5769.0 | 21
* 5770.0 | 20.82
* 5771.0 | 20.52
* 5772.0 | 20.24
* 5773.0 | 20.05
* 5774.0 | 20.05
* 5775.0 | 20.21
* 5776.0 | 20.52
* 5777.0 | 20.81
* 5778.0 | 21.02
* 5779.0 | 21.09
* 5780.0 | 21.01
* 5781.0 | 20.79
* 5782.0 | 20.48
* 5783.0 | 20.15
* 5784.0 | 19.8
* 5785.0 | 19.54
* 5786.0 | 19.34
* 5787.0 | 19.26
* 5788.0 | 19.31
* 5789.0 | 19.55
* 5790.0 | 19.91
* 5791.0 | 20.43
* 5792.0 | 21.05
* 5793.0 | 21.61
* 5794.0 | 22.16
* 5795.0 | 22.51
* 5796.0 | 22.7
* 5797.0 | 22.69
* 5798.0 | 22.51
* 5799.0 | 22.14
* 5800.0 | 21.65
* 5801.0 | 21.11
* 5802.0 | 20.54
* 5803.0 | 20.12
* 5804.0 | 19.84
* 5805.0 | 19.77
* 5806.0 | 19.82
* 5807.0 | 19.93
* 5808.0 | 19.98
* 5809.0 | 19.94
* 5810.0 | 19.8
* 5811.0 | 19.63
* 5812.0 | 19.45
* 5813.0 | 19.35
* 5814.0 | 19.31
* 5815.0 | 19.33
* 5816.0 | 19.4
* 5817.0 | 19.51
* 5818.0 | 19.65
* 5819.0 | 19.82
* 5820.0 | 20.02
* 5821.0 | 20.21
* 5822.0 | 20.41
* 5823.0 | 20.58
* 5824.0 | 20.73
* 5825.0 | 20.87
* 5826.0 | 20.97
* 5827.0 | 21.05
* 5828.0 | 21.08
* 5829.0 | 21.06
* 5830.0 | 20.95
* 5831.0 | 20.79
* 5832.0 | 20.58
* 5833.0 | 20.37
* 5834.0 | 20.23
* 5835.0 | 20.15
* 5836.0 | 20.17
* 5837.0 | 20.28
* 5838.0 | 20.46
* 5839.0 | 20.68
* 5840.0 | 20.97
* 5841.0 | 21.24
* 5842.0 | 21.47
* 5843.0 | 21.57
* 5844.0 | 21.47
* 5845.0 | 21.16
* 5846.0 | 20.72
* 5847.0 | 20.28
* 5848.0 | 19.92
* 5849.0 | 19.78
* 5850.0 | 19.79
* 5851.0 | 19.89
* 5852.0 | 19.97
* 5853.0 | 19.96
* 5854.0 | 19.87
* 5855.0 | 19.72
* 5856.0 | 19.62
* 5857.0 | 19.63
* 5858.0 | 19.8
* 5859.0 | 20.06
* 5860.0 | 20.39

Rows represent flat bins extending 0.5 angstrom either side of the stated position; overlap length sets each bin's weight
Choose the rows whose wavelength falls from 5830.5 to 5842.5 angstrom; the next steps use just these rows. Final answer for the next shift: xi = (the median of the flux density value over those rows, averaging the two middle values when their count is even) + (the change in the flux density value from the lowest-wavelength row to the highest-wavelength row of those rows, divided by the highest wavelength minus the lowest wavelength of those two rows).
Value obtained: 20.6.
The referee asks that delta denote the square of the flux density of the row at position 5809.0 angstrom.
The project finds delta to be 398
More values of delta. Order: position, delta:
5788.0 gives 373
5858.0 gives 392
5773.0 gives 402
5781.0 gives 432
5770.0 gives 433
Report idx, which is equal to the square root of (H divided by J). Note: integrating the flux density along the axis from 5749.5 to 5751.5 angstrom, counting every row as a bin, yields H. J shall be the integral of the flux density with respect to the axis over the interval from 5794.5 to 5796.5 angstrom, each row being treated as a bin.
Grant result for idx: 0.97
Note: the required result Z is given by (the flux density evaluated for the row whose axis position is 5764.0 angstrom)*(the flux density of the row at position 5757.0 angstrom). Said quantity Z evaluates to 430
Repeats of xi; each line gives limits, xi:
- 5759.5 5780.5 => 20.7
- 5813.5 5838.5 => 20.4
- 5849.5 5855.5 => 19.9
